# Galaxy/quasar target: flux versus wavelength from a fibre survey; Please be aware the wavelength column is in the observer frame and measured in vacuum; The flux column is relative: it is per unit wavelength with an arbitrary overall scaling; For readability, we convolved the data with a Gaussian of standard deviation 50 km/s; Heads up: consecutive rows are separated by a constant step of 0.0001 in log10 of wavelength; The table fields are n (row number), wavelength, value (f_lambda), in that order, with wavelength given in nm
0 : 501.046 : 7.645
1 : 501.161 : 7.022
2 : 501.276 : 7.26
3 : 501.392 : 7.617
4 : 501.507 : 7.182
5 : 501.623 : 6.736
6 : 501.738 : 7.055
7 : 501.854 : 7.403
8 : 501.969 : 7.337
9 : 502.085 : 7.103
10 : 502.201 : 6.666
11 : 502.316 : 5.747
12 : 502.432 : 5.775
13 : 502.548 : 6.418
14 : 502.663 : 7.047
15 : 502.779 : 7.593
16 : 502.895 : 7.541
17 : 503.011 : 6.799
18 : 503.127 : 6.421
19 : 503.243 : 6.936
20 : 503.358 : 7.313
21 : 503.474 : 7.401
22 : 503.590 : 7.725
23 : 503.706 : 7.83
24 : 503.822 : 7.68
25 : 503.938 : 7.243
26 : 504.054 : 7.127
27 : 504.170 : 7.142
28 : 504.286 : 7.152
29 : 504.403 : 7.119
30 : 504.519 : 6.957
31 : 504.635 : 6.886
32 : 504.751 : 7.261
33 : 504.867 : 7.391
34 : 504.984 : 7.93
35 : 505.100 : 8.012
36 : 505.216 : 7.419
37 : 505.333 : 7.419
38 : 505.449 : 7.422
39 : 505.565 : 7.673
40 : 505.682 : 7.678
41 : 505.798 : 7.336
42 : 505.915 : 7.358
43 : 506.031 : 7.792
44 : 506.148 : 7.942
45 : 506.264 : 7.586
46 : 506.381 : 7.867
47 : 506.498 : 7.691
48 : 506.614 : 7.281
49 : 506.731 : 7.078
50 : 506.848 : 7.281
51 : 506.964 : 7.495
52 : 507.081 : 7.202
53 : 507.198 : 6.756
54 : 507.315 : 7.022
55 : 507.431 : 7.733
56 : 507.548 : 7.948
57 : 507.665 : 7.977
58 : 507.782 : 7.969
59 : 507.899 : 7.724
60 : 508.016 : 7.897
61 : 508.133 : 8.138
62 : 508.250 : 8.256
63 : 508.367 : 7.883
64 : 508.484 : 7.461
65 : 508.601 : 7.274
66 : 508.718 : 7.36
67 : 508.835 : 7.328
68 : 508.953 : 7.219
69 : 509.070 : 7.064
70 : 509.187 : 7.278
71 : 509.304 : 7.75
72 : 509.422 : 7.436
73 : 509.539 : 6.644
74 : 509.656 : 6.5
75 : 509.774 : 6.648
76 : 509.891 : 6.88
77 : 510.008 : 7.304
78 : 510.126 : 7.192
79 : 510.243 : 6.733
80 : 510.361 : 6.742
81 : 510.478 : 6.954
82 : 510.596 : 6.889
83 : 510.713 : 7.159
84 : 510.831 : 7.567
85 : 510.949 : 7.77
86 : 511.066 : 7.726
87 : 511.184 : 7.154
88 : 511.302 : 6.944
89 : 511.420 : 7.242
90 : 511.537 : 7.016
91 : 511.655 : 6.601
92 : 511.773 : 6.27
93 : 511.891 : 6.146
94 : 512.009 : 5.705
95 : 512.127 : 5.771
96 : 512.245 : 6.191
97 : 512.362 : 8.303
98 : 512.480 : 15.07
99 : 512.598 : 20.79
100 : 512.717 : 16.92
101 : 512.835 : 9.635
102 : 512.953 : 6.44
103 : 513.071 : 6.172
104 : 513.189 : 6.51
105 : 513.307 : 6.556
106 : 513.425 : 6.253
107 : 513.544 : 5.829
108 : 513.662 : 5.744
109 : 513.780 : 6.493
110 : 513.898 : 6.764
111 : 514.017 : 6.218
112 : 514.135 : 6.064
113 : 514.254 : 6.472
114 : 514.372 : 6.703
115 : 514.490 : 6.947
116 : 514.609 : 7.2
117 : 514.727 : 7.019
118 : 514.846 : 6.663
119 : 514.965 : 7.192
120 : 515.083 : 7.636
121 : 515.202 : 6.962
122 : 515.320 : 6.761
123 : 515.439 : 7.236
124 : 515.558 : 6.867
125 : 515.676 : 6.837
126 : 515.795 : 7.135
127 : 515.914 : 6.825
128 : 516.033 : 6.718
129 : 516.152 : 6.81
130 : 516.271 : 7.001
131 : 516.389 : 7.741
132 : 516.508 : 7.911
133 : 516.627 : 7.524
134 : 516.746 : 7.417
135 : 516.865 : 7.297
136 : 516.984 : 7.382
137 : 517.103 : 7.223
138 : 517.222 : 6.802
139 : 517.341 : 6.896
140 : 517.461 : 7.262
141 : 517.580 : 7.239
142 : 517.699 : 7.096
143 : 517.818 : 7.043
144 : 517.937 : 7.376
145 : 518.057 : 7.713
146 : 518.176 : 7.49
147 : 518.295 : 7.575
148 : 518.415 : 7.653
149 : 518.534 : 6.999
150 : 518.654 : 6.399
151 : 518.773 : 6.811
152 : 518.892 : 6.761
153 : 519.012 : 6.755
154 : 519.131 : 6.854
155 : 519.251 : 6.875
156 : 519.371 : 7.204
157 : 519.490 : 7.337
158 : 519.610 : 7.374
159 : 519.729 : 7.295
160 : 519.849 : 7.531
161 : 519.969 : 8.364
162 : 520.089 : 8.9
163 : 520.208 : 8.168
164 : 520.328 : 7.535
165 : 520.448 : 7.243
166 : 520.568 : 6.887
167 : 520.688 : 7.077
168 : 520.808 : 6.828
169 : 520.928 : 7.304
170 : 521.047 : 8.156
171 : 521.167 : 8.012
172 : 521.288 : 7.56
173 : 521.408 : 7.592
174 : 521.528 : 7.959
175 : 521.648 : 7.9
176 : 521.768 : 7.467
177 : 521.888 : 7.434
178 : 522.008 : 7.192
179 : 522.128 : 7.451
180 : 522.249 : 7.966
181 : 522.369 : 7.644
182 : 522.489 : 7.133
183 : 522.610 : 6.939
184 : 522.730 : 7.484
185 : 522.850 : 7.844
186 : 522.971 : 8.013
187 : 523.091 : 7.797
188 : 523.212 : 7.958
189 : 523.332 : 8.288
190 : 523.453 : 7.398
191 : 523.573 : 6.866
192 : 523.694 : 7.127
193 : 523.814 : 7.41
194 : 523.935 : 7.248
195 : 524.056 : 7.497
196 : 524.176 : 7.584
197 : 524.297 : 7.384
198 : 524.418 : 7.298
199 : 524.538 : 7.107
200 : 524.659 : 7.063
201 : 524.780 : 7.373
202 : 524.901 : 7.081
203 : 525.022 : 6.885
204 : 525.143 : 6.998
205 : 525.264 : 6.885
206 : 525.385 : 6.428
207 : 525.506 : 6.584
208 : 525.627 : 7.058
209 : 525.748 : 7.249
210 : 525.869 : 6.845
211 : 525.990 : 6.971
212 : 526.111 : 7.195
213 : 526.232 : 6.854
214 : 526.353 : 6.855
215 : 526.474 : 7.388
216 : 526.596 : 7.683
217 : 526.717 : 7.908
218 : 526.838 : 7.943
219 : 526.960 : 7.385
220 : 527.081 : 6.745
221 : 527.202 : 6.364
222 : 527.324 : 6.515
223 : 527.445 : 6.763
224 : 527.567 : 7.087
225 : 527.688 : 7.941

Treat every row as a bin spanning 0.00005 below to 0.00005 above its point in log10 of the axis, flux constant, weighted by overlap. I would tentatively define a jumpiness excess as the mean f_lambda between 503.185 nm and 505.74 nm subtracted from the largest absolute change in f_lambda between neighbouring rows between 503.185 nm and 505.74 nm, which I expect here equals -6.80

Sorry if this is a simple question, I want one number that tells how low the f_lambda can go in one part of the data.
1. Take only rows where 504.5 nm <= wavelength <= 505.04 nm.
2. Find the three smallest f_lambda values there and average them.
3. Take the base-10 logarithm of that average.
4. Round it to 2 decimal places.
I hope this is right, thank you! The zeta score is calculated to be 0.85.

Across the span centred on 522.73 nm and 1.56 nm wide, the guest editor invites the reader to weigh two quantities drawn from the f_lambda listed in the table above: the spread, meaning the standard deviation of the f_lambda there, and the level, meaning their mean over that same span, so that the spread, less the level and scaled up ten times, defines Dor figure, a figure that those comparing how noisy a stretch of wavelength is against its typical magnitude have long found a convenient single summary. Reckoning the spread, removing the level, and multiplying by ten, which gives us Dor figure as -72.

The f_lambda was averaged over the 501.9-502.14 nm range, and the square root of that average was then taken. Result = 2.69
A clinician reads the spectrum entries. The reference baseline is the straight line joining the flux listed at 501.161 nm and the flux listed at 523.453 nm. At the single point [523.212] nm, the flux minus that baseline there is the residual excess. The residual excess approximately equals 0.6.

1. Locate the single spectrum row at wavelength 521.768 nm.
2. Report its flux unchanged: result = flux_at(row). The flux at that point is 7.467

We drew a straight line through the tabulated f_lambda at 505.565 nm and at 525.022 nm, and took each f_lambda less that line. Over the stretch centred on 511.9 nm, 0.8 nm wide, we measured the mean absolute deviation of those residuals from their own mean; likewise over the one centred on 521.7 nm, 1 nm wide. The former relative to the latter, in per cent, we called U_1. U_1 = 179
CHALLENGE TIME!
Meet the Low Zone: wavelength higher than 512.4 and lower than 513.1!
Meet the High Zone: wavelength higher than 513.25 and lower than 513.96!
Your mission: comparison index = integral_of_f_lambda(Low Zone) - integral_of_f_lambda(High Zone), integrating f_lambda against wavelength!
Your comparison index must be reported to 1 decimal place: 4.4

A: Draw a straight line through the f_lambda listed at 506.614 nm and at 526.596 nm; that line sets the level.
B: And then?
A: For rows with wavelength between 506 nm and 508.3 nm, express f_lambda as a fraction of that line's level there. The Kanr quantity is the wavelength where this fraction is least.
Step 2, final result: 507.198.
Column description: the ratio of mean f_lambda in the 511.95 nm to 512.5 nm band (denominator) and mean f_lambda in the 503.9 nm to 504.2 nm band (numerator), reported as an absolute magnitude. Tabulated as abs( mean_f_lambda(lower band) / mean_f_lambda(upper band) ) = 0.9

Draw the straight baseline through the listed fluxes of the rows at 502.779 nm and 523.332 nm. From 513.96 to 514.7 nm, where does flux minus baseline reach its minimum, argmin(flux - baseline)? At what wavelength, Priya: 514.135 nm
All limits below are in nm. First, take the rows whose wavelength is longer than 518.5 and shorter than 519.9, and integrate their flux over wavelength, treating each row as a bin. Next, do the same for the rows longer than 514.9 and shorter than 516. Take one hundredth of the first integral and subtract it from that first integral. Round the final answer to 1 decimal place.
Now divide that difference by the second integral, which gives 1.3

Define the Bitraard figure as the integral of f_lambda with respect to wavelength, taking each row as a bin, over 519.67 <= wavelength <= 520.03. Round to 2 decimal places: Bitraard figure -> 2.78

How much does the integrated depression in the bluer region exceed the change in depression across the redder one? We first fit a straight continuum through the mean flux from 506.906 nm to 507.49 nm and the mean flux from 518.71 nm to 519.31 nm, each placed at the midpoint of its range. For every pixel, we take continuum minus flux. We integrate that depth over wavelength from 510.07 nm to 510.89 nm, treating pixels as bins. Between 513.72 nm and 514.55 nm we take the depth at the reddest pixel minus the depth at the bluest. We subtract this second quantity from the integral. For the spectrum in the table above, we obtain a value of 0.6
